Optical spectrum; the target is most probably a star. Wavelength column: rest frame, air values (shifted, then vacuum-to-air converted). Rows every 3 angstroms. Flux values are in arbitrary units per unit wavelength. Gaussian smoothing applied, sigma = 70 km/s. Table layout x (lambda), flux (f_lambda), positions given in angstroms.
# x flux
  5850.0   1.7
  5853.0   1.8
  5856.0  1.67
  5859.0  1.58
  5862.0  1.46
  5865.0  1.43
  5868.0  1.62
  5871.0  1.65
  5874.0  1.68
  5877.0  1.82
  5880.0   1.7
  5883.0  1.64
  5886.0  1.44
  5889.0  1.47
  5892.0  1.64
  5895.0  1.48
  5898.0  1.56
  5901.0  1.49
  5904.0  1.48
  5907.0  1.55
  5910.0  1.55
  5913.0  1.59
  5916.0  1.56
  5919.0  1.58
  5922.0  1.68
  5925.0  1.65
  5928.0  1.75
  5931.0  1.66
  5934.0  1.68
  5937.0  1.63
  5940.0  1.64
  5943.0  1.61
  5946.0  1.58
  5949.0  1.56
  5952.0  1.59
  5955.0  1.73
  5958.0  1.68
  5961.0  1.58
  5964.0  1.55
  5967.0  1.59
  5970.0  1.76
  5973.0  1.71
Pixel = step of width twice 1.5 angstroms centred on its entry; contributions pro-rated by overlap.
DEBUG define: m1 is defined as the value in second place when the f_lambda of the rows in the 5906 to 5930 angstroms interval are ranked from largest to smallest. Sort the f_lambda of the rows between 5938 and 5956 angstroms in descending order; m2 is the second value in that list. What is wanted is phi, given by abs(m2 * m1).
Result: 2.76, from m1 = 1.68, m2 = 1.64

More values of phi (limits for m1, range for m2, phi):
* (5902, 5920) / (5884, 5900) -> 2.46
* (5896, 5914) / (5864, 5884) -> 2.65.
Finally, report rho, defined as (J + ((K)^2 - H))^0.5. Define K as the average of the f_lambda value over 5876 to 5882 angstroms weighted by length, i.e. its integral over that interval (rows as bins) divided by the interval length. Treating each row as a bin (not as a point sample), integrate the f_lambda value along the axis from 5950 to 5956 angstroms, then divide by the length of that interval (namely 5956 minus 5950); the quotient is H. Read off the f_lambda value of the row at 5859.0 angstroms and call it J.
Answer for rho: 1.73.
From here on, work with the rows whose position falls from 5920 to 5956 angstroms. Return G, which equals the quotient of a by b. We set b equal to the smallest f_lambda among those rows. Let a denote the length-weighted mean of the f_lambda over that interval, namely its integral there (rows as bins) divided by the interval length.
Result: 1.05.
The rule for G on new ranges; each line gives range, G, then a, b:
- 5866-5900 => 1.11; 1.60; 1.44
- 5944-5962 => 1.04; 1.62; 1.56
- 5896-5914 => 1.04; 1.53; 1.48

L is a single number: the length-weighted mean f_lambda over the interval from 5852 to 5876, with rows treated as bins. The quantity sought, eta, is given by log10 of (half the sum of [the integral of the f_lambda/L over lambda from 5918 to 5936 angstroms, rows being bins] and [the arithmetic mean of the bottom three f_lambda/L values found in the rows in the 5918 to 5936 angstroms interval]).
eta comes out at 0.992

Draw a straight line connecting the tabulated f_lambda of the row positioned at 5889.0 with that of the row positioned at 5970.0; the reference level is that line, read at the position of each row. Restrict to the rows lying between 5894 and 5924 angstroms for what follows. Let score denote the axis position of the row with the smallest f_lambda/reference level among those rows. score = 5904.0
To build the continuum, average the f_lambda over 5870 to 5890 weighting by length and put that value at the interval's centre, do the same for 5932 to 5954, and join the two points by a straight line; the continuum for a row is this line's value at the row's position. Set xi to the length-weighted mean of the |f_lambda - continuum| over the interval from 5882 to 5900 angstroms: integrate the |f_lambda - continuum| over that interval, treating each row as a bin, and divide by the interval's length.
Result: 0.10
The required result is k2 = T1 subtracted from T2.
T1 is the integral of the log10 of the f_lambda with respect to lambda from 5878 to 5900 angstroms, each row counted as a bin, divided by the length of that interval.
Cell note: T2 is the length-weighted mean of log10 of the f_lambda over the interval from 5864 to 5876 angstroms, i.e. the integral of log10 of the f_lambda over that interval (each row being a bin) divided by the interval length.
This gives 0.012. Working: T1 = 0.194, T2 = 0.206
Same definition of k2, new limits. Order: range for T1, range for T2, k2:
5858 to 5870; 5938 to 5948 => 0.024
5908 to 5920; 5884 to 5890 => -0.029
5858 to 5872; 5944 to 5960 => 0.023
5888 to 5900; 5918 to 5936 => 0.035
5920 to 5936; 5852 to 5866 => -0.026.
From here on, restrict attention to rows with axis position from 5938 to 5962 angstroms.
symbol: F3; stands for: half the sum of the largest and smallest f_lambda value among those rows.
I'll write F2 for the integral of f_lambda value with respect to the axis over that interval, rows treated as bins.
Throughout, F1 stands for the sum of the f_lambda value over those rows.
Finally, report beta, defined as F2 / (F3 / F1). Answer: 307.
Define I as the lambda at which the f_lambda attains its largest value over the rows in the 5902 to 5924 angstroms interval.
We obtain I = 5922.0 angstroms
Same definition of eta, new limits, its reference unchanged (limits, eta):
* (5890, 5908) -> 0.955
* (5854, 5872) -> 0.966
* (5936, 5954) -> 0.975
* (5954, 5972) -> 0.986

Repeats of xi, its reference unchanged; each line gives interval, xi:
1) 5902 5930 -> 0.07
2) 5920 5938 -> 0.06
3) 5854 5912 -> 0.10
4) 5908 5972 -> 0.05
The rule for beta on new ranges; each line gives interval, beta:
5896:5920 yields 298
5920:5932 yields 80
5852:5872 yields 221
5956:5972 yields 129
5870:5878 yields 41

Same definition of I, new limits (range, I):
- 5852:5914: 5877.0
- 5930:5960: 5955.0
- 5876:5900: 5877.0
